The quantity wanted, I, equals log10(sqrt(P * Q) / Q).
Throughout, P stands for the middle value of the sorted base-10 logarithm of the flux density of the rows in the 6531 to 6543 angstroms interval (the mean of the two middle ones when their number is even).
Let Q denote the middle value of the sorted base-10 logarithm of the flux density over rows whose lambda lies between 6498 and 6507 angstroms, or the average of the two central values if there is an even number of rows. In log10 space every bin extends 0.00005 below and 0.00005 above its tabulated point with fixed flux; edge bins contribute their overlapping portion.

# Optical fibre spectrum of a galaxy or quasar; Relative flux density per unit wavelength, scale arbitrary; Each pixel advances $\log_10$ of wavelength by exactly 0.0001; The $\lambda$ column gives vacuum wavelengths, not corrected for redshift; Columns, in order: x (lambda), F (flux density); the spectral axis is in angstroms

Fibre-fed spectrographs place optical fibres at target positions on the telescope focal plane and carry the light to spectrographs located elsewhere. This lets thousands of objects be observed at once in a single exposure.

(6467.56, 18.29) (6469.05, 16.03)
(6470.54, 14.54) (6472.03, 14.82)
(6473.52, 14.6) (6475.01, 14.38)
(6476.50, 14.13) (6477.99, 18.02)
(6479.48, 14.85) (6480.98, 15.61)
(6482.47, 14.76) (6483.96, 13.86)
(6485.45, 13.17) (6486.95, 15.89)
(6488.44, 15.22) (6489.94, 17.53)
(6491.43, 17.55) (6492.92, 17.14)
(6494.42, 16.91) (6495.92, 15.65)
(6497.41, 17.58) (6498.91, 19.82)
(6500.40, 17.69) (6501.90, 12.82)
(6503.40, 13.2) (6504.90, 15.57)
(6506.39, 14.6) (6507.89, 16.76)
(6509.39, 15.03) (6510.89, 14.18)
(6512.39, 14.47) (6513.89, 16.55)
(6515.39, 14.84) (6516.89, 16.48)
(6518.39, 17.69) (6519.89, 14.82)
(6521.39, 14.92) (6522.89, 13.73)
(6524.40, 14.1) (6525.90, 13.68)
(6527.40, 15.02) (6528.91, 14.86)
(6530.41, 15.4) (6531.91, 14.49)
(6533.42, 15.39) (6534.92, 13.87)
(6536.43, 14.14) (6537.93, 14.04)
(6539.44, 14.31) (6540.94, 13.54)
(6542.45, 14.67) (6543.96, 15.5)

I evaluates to -0.005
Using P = 1.15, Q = 1.178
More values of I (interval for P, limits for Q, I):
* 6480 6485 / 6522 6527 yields 0.006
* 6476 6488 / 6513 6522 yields -0.005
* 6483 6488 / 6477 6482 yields -0.010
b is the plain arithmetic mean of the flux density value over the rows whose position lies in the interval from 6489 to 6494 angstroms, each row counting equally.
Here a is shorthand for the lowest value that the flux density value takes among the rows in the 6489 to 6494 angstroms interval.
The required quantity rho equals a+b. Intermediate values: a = 17.14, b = 17.4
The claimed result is 34.5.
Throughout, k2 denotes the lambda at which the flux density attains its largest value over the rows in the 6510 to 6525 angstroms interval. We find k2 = 6518.39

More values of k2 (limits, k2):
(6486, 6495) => 6491.43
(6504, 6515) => 6507.89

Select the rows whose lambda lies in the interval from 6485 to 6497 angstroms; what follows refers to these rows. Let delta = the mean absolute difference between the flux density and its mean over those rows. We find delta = 1.15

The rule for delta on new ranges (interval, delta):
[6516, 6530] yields 0.91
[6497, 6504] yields 2.57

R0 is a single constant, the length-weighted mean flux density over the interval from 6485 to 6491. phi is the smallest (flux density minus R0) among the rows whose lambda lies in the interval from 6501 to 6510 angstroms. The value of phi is -2.8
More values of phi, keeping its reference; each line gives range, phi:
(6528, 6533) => -1.2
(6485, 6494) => -2.5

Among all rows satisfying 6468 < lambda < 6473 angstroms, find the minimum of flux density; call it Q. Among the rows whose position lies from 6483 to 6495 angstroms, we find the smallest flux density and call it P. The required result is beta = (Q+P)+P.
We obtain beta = 40.9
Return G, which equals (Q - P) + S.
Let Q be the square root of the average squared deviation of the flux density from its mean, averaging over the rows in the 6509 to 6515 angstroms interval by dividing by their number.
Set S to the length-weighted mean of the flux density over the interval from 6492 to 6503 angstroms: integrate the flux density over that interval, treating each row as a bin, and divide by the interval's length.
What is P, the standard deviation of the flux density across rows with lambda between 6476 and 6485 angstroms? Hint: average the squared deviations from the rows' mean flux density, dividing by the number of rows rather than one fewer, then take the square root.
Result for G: 16.2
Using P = 1.38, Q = 0.91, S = 16.7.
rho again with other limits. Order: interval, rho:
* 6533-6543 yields 27.8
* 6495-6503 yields 29.5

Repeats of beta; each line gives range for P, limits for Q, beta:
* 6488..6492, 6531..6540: 44.3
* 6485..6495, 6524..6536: 40.0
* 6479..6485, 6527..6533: 42.2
